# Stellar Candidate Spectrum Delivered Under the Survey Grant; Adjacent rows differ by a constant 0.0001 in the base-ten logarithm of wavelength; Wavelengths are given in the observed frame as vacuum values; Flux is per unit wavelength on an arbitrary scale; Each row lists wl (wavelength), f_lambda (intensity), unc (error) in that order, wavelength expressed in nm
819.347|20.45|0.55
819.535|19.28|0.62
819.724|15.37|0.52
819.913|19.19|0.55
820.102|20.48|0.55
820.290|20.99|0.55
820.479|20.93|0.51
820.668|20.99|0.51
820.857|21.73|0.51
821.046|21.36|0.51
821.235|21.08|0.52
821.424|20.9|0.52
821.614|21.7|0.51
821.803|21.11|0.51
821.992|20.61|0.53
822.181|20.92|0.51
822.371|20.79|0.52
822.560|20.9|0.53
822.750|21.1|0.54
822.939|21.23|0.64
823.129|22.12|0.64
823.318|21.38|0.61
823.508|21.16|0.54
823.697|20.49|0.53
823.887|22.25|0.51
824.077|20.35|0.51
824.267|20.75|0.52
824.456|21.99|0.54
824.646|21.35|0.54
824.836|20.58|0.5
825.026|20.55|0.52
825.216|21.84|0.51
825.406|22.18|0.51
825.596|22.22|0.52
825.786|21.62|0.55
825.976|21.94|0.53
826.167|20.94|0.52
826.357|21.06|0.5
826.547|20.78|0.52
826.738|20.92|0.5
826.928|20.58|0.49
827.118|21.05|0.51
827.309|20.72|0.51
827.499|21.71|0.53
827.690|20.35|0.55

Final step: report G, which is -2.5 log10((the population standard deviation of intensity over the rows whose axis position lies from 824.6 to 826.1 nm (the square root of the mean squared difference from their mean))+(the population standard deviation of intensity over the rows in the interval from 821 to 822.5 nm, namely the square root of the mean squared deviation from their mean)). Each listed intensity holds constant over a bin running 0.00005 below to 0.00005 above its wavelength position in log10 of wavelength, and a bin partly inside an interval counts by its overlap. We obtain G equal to 0.07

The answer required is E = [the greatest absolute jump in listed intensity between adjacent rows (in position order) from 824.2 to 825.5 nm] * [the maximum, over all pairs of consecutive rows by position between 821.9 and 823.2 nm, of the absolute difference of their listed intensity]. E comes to 1.15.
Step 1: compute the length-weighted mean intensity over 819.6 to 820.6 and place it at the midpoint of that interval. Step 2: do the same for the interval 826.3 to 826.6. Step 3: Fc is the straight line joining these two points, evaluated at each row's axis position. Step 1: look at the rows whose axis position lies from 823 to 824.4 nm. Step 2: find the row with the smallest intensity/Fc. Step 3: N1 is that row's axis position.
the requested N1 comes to 824.077 nm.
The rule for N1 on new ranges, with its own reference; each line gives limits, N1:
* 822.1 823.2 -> 822.371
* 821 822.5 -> 821.992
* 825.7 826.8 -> 826.547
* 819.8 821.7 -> 819.913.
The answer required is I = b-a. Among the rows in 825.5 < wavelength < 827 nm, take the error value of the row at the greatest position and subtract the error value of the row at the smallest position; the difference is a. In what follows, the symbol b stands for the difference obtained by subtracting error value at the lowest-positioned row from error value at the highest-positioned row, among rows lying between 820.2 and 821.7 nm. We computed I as -0.01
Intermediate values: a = -0.030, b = -0.040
